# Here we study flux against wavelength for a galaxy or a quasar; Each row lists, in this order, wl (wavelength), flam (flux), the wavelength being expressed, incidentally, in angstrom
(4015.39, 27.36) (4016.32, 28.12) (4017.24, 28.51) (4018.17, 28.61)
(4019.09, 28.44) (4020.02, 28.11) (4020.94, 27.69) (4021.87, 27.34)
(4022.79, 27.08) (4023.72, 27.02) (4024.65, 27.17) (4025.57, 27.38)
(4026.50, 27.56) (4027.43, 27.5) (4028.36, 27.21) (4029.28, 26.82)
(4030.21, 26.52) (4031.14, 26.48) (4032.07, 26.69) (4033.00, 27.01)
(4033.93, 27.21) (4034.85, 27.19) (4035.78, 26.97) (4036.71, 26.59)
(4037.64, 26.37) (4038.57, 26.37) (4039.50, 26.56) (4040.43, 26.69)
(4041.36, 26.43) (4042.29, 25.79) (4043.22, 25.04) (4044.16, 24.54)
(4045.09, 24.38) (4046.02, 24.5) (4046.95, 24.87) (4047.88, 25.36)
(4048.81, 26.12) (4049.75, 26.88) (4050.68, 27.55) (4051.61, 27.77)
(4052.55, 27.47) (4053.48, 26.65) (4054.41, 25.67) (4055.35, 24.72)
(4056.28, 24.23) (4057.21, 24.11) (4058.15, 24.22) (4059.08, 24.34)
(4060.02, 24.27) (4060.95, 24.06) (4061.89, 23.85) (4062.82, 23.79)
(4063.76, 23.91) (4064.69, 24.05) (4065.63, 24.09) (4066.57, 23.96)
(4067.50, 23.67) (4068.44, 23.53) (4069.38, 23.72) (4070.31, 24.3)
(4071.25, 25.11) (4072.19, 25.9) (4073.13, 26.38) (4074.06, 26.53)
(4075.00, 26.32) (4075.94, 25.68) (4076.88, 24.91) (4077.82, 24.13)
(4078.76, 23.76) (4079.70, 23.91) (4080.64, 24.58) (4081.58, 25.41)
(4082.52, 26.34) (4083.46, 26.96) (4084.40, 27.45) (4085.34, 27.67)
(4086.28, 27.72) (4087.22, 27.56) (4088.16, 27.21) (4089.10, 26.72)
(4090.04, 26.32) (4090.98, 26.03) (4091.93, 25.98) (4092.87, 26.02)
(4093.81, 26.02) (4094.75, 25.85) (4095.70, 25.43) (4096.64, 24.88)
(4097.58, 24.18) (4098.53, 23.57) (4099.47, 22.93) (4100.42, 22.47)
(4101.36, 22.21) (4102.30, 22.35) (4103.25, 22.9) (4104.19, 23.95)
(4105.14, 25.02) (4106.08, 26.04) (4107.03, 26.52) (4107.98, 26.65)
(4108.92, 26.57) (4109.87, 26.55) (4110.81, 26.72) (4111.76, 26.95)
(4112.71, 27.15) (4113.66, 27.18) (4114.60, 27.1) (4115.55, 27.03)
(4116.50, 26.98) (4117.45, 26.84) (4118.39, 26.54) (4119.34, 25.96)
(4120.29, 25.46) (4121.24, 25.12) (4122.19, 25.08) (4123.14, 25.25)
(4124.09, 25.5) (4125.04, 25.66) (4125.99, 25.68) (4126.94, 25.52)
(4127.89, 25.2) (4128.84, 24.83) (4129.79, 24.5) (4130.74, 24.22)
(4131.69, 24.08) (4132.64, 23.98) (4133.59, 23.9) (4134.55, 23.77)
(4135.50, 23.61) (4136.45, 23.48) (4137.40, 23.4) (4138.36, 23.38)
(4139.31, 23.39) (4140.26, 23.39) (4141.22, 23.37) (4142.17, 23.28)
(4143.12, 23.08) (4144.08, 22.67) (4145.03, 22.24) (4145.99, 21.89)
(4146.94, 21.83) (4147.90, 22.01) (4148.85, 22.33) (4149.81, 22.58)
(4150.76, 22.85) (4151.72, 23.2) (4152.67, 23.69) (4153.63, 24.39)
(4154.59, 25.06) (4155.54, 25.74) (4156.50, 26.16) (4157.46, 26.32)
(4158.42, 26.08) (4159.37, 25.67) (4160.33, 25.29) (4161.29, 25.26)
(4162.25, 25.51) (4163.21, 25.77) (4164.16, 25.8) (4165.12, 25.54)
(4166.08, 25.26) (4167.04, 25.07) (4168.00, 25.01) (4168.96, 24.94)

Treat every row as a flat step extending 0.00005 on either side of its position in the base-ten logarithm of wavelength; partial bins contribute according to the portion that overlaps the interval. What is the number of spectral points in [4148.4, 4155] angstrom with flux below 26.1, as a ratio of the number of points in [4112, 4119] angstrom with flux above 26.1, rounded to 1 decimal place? 1.0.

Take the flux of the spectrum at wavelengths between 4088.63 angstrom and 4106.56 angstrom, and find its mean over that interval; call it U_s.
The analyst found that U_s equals 24.7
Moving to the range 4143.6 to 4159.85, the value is 23.8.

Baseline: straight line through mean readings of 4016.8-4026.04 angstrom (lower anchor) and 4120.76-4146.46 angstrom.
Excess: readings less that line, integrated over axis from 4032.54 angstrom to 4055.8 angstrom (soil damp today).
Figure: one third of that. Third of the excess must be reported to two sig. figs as -6.2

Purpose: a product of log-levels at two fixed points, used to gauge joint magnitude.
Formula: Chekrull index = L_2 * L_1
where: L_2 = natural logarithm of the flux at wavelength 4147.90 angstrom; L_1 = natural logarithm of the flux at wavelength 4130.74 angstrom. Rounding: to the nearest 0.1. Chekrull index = 9.9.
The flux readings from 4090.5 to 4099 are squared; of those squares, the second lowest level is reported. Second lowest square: 585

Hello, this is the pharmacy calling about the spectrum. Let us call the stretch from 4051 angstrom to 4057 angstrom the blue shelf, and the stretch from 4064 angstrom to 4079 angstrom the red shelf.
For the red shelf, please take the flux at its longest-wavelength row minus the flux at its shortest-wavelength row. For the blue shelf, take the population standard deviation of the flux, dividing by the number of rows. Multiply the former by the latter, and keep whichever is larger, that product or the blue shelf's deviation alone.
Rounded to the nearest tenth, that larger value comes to 1.3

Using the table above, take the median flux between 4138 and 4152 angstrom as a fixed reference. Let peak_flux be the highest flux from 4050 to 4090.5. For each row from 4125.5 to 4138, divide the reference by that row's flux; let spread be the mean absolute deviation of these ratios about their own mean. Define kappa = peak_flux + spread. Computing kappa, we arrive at 27.79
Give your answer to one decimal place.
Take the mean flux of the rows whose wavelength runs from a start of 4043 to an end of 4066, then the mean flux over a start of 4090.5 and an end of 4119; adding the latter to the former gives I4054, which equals 50.5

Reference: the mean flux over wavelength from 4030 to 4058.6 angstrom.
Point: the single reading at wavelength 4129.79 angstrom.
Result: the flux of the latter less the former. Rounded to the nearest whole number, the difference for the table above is -2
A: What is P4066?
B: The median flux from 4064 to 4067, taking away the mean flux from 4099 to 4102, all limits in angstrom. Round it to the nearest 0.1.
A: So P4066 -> 1.5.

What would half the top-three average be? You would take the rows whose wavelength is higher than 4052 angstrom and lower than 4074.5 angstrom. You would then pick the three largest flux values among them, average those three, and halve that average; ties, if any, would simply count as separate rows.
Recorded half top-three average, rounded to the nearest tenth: 13.4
